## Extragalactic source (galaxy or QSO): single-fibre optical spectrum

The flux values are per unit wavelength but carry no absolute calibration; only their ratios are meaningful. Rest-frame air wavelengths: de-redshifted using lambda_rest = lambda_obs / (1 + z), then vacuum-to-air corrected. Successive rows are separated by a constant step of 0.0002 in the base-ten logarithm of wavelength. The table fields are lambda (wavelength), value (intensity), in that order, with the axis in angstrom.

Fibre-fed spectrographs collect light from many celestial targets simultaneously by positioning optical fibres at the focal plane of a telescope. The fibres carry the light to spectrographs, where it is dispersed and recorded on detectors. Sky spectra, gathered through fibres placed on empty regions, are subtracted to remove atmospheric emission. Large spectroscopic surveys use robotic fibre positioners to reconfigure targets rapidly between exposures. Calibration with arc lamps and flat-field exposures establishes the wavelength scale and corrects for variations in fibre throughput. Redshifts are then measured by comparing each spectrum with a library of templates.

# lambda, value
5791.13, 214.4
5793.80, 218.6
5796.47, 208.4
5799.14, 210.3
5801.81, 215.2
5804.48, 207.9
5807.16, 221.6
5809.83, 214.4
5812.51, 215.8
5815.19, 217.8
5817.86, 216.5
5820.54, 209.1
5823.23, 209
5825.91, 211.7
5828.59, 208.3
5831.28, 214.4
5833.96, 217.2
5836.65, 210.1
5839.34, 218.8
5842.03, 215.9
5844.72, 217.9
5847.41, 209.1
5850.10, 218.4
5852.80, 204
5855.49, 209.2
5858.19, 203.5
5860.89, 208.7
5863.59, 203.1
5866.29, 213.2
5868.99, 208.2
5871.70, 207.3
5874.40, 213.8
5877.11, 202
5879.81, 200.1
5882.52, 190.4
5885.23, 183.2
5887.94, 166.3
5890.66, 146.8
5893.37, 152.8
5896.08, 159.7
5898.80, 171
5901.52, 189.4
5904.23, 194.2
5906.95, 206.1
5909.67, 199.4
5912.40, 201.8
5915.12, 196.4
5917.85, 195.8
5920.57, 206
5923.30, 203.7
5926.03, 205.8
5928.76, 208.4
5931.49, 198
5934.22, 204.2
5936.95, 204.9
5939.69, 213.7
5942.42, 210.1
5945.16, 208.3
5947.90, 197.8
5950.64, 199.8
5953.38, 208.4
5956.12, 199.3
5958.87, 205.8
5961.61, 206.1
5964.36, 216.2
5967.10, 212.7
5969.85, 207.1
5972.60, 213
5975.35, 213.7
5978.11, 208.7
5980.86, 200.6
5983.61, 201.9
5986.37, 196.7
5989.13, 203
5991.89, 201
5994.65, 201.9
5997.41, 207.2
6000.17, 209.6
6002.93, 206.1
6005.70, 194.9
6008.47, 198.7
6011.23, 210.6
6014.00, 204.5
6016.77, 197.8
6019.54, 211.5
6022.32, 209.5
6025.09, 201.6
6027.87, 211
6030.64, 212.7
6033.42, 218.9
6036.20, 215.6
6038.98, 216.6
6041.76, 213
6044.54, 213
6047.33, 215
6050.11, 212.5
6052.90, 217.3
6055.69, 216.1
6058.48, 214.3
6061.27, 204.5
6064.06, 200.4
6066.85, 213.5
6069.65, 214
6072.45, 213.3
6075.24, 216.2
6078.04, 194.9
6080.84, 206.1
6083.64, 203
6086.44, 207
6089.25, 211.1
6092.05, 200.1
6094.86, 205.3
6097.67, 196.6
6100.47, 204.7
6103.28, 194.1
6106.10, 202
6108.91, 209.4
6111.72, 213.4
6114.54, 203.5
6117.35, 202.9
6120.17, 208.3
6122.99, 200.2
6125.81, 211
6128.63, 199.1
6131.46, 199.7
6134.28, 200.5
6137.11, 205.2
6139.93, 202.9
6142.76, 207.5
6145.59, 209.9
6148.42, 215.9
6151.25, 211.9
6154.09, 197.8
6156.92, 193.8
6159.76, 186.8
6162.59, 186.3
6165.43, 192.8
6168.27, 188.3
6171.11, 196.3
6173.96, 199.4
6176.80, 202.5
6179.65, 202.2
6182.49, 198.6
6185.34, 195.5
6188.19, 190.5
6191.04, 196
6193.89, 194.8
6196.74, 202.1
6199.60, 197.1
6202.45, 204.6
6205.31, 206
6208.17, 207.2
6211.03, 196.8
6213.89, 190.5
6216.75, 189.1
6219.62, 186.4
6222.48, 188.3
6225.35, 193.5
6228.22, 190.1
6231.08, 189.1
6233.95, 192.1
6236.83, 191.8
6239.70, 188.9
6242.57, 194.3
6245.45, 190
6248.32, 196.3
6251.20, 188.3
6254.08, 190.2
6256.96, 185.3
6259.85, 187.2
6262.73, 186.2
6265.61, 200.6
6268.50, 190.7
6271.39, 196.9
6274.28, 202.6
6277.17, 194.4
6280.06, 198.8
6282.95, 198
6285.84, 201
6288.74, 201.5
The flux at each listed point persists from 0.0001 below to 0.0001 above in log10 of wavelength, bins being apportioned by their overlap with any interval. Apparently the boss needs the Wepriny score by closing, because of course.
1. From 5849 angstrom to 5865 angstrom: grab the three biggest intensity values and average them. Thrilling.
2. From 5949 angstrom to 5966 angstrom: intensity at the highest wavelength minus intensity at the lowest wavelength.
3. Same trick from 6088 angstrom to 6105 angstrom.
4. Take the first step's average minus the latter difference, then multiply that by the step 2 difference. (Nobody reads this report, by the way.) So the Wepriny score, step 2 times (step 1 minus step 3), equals 3757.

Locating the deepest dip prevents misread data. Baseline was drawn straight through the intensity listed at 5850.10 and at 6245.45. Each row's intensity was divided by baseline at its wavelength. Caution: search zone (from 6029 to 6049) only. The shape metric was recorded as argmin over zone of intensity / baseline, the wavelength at 6030.64 angstrom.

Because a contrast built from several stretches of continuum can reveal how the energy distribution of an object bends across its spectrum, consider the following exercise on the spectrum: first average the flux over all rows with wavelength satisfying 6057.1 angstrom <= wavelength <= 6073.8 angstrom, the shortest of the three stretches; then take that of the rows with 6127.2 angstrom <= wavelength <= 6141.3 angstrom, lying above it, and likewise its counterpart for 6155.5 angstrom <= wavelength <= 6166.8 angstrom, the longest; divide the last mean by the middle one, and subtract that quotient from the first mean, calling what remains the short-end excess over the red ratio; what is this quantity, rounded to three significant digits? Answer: 209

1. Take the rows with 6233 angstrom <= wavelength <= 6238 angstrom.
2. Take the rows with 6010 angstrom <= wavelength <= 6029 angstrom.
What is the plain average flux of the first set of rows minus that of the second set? -15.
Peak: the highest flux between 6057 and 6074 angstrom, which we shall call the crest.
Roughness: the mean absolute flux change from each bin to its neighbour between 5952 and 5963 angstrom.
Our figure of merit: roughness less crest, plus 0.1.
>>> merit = -209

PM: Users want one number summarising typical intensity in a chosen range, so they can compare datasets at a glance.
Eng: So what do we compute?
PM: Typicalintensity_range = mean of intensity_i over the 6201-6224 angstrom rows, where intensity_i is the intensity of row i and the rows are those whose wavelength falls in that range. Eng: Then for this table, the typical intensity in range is 196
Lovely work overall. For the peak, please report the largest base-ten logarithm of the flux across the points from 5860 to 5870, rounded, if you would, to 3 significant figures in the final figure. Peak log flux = 2.33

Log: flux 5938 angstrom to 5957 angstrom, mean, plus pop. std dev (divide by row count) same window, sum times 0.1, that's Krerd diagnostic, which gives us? 21.1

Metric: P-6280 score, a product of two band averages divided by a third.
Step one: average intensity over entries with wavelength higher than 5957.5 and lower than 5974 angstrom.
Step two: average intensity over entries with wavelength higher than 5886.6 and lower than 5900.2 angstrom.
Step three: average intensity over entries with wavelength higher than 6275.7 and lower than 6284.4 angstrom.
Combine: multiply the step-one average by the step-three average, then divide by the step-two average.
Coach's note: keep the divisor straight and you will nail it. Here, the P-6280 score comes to 260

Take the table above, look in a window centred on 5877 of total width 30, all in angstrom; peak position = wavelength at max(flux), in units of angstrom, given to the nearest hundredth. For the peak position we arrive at 5874.40 angstrom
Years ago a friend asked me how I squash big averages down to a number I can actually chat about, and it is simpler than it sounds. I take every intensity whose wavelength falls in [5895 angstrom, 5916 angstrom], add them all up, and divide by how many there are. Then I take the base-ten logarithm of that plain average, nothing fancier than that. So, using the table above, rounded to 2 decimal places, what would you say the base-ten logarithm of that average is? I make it 2.28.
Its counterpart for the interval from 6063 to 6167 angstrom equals 2.31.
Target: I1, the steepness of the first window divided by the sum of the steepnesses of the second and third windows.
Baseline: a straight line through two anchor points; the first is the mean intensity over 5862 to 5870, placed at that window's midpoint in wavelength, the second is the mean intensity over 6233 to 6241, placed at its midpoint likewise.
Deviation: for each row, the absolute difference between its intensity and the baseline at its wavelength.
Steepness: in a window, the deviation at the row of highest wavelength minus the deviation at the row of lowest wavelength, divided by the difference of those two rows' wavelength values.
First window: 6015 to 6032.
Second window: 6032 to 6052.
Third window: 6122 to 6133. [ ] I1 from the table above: -1.8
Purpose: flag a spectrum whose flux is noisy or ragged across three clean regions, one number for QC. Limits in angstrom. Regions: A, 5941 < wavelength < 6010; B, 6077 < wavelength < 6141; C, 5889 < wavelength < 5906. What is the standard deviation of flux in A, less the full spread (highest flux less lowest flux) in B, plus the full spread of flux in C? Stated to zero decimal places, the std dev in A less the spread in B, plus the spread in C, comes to 34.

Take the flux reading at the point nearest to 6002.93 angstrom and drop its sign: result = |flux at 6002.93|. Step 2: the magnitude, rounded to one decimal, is 206.1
